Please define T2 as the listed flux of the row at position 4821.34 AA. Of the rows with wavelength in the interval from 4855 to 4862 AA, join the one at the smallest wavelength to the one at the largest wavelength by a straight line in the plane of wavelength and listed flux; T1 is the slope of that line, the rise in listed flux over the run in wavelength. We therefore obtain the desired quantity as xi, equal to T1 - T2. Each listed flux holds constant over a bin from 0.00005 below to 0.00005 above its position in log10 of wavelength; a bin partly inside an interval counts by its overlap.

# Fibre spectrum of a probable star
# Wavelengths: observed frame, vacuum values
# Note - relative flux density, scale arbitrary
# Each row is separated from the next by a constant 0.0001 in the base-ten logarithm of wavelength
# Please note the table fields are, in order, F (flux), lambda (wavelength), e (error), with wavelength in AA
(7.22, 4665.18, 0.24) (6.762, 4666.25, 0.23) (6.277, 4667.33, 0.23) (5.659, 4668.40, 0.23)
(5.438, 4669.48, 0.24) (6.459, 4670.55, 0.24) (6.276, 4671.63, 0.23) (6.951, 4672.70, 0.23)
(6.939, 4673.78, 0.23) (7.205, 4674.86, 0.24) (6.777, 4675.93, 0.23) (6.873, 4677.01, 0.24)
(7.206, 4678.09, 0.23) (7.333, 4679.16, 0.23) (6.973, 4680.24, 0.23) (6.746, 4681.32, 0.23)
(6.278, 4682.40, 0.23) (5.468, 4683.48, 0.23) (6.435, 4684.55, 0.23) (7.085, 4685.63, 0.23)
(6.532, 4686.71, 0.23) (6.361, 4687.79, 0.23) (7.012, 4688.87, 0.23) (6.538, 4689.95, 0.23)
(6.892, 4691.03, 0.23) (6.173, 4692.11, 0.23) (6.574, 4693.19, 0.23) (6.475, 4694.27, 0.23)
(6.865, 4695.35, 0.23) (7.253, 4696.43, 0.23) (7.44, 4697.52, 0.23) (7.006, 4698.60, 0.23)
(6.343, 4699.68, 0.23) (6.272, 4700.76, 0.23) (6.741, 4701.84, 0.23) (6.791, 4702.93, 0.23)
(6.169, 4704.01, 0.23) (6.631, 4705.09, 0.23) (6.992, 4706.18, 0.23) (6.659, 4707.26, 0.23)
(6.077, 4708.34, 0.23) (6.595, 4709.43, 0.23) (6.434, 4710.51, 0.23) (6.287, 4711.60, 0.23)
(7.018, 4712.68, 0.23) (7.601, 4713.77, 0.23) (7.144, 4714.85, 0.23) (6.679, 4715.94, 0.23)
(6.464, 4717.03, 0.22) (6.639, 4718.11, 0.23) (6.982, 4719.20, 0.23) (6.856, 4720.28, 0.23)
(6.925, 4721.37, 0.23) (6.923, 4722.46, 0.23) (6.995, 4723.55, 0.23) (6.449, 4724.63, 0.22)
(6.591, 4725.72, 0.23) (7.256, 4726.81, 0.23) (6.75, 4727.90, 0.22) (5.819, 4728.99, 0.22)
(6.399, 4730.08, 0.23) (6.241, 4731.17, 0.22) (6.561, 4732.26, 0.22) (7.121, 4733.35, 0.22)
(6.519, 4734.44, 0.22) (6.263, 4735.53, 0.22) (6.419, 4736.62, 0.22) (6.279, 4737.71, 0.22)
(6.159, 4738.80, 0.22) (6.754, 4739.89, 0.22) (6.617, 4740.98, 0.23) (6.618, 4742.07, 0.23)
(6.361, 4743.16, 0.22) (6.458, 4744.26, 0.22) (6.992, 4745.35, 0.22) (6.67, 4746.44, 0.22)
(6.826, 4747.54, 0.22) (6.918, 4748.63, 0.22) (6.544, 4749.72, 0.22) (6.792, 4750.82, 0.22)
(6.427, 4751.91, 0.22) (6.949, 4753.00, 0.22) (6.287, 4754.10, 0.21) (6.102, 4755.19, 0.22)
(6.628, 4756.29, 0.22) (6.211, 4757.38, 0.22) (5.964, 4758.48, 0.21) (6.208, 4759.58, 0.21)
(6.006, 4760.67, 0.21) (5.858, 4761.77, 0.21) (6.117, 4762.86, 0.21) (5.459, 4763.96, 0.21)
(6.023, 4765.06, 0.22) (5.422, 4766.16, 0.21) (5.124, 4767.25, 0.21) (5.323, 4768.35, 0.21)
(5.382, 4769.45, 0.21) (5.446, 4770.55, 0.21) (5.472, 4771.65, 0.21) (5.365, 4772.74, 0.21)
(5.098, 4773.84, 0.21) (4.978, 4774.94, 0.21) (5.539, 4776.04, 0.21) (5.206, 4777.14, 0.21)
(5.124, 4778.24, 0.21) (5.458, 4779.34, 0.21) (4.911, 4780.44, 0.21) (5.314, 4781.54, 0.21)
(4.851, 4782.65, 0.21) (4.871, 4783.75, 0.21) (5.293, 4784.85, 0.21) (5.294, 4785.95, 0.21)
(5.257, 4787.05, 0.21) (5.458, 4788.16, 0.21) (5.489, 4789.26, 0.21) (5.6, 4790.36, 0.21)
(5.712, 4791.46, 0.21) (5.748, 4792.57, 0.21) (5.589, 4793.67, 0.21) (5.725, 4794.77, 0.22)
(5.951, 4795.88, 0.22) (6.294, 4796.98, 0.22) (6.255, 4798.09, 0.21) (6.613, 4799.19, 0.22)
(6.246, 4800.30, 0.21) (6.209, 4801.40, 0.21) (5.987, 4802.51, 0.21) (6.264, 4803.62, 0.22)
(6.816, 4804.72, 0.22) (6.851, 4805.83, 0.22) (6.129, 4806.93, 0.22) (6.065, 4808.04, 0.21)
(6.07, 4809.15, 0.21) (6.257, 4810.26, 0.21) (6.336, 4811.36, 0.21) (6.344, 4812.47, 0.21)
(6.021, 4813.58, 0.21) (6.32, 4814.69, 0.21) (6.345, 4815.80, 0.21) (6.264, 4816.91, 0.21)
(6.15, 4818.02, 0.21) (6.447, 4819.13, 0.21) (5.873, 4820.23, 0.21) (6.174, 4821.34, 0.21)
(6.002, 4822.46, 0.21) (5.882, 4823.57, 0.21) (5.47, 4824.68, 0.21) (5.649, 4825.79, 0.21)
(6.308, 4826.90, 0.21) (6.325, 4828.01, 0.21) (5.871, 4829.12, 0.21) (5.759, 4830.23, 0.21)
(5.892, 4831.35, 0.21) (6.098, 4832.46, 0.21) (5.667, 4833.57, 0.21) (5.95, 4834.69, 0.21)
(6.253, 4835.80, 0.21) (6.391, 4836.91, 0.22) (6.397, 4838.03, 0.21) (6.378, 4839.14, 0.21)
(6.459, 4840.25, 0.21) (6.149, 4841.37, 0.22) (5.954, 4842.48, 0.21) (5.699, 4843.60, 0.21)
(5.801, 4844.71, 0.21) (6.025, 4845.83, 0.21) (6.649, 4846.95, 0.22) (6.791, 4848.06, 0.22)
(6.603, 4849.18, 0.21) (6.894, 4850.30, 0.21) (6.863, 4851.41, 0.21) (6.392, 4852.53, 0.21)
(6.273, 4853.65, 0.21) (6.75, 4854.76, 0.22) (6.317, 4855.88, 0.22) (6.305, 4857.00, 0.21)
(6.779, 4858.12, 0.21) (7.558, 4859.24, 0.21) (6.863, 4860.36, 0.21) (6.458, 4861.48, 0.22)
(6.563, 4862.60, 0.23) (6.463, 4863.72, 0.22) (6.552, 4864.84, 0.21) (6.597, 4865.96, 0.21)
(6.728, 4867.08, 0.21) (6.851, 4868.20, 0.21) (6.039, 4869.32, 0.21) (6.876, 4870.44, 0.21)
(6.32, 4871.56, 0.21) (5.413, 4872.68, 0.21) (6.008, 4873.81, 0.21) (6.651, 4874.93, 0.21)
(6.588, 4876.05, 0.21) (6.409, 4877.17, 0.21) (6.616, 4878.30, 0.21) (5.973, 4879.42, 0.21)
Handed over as -6.1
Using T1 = 0.025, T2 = 6.174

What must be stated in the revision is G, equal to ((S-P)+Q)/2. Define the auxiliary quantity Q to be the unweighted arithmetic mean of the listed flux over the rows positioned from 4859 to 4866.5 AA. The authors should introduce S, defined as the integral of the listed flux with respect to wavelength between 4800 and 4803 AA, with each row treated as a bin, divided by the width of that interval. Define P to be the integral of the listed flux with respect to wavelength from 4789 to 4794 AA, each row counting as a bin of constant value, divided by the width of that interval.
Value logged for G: 3.61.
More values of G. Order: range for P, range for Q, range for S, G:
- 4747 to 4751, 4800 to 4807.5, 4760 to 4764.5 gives 2.73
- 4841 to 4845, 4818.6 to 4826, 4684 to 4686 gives 3.38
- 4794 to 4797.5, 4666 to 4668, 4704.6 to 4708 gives 3.64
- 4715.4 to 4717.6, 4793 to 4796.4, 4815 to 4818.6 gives 2.71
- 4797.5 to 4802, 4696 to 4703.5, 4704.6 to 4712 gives 3.52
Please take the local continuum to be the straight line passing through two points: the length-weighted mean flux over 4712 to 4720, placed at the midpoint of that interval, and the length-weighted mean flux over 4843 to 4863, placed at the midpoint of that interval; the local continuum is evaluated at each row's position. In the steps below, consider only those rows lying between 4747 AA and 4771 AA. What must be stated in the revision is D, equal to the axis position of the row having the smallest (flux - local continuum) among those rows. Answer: 4767.25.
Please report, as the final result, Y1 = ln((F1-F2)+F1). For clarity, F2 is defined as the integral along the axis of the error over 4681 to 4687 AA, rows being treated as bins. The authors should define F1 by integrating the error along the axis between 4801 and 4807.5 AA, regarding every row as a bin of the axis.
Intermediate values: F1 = 1.41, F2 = 1.38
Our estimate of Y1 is 0.36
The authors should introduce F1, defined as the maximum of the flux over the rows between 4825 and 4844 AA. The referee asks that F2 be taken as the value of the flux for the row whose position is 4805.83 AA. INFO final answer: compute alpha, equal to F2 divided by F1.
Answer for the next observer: 1.06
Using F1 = 6.459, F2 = 6.851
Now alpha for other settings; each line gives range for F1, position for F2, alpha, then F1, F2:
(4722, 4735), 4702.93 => 0.94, 7.256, 6.791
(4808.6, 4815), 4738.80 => 0.97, 6.344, 6.159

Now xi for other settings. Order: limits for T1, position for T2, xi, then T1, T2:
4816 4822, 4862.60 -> -6.6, -0.020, 6.563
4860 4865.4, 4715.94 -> -6.7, -0.069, 6.679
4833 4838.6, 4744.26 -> -6.3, 0.164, 6.458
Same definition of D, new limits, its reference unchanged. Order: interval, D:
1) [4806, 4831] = 4824.68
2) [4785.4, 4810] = 4787.05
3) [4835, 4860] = 4843.60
